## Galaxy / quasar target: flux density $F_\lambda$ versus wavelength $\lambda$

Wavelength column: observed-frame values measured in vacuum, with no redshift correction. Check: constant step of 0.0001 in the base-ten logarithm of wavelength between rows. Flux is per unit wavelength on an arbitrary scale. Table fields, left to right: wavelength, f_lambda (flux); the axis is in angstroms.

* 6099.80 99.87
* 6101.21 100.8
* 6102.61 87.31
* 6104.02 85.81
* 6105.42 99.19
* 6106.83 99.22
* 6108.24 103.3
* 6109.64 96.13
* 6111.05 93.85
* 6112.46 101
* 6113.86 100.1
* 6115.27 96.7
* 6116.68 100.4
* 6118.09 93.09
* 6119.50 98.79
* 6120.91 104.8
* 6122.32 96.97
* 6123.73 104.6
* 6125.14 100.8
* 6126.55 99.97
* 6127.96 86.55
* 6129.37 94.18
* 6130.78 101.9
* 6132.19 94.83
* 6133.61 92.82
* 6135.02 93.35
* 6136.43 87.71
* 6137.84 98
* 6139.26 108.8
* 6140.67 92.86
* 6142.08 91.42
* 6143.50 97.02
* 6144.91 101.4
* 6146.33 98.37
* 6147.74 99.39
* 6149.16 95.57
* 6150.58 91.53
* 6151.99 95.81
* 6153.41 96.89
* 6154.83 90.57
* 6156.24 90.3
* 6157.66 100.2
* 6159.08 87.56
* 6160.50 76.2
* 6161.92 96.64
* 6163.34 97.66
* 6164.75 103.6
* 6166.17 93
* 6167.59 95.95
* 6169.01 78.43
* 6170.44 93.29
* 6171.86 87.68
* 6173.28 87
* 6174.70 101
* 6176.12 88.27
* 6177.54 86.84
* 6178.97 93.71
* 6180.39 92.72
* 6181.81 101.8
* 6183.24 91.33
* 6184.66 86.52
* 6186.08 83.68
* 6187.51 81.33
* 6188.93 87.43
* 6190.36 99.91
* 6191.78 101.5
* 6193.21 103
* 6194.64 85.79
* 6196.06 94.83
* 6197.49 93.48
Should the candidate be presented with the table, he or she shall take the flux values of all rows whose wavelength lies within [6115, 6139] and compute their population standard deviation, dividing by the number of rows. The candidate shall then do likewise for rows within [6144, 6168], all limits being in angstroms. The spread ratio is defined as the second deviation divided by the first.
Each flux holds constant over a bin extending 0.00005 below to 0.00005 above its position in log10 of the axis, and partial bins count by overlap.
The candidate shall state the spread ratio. 1.2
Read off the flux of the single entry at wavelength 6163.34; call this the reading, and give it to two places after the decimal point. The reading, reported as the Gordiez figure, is 97.66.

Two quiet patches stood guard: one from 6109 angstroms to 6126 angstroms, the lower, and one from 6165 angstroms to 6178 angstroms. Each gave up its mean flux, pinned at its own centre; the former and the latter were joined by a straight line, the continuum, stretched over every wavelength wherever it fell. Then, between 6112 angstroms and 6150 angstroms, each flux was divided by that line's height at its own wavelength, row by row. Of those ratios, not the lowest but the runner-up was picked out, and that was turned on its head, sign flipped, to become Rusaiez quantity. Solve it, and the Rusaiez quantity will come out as -0.91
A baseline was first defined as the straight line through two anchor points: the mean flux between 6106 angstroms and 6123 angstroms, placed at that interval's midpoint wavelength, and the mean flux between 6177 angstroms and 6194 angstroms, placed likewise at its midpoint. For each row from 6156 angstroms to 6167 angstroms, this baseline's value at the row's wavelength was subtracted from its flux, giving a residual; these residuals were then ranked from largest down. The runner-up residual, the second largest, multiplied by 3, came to 16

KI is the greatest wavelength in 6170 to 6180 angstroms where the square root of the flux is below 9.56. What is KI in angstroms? 6177.54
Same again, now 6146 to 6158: 6156.24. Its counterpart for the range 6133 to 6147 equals 6136.43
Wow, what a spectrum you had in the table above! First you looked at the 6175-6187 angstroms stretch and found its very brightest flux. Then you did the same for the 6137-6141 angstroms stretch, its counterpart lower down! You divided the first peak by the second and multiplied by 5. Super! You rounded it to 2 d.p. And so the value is 4.68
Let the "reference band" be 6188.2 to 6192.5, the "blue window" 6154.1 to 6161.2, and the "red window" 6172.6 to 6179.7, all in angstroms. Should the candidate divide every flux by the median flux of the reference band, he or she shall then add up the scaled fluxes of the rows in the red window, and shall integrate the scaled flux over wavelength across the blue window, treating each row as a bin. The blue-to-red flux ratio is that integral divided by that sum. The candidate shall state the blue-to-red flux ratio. 1.38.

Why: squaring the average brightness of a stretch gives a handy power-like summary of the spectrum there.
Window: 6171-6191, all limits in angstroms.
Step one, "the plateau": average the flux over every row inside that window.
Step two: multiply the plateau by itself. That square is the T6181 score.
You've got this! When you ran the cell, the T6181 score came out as 8219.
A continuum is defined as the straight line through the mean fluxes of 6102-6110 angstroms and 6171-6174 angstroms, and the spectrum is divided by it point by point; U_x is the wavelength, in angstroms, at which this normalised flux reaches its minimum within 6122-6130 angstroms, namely 6127.96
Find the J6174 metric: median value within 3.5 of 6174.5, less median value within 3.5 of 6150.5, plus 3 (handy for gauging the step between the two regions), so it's -5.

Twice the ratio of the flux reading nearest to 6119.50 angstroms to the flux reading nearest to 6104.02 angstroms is 2.30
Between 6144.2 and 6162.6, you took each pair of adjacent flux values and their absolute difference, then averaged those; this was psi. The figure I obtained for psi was 6.52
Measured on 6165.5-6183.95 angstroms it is 8.10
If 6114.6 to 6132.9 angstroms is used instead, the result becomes 6.55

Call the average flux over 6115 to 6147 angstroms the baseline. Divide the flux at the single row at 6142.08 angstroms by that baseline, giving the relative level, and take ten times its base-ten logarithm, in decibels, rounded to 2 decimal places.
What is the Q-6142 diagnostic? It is -0.27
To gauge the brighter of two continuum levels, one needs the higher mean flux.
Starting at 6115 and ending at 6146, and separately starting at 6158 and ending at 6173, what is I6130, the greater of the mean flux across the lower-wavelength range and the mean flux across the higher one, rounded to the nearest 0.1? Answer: 97.1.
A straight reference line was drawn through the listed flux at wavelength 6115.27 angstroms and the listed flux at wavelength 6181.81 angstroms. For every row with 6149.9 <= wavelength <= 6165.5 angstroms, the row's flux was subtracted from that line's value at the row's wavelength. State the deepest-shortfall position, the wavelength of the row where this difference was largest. 6160.50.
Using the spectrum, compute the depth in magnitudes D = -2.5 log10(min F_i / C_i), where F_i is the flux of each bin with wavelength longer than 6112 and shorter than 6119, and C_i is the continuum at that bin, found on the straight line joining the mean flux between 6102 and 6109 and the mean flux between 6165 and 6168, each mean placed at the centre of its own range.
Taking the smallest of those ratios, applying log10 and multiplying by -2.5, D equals 0.02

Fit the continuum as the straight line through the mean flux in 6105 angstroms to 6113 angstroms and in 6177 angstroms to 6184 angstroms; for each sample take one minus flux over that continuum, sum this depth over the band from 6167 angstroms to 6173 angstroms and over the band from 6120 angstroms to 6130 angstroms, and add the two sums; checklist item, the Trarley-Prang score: 0.17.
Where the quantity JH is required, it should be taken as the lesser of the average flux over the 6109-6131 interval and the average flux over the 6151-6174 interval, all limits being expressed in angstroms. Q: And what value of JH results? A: 91.9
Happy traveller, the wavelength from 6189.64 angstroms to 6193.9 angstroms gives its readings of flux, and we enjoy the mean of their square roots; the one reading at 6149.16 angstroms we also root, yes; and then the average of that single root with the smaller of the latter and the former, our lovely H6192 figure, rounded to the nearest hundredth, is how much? 9.78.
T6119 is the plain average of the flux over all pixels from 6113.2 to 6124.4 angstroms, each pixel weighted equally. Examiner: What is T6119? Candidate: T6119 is 99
